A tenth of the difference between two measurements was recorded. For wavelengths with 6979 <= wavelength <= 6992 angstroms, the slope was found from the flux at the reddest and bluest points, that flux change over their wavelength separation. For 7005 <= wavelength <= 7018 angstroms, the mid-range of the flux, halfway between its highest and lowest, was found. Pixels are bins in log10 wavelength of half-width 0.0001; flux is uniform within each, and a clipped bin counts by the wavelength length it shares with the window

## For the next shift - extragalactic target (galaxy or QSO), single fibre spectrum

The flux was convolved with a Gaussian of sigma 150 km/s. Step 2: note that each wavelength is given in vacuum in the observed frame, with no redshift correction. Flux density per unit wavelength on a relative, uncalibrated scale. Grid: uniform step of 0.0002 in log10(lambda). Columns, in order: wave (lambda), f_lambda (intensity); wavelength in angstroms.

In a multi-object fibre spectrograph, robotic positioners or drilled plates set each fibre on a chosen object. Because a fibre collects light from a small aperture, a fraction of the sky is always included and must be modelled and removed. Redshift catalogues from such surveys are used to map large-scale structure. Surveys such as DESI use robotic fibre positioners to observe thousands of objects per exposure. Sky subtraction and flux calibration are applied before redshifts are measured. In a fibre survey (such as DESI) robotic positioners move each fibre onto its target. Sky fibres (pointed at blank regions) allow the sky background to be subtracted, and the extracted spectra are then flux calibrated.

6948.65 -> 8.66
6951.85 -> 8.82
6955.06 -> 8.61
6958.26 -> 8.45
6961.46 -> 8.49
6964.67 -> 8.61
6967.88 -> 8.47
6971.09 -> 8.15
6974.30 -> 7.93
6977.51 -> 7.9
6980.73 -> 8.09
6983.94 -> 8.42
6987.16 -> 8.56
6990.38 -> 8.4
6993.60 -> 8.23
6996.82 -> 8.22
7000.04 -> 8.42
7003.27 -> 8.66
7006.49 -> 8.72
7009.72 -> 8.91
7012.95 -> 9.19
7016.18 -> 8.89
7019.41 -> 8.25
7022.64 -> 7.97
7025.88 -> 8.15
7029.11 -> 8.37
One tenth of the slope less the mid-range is -0.892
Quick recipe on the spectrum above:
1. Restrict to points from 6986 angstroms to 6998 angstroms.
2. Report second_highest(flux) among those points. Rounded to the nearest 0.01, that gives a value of 8.40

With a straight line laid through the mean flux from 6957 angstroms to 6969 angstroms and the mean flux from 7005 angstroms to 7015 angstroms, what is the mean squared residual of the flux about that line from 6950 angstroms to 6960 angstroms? 0.07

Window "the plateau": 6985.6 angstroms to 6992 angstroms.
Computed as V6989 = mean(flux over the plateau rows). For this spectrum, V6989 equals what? 8.48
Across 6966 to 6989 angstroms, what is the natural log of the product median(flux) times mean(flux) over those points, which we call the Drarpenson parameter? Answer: 4.20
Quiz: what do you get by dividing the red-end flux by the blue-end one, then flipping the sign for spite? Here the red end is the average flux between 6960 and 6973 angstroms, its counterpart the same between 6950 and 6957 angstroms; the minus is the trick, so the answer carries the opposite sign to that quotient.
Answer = -0.97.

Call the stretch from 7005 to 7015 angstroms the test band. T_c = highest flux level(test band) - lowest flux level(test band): 0.47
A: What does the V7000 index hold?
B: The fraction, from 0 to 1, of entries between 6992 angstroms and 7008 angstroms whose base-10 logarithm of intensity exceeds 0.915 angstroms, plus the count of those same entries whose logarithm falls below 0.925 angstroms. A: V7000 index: 2.8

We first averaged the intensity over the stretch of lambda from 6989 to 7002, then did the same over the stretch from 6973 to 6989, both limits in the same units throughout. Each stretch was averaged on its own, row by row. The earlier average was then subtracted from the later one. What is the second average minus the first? -0.1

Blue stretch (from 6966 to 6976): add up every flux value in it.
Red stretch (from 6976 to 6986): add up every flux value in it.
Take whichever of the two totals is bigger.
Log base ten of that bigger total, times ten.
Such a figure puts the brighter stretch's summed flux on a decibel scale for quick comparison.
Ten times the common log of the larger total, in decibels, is 13.9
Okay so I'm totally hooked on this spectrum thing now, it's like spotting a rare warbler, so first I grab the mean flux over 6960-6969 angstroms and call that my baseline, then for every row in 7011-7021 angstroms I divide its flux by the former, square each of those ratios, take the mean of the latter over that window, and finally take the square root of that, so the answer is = 1.03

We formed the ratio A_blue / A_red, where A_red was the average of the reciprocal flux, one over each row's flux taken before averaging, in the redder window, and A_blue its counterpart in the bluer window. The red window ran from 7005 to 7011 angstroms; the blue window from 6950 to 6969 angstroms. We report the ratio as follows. 1.03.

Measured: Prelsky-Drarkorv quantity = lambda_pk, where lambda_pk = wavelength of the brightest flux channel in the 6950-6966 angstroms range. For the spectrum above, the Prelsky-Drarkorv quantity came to 6951.85 angstroms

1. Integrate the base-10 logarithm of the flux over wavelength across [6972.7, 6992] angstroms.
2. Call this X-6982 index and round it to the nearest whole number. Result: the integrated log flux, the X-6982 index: 18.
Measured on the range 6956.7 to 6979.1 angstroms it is 21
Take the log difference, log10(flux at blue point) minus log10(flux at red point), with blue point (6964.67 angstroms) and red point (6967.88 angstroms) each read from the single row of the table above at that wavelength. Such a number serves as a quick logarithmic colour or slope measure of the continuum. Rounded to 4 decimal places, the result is 0.0071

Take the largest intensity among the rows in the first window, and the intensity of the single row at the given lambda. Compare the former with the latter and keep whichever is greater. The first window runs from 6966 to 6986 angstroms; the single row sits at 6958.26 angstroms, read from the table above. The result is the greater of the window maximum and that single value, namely 8.47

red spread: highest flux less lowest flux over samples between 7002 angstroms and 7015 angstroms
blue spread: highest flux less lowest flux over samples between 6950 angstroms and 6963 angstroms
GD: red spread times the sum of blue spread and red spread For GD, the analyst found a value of 0.48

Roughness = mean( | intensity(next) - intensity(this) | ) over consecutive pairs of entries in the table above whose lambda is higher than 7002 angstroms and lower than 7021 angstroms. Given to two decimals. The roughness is 0.29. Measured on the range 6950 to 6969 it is 0.13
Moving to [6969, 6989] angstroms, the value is 0.18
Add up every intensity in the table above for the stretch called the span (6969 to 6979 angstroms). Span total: 24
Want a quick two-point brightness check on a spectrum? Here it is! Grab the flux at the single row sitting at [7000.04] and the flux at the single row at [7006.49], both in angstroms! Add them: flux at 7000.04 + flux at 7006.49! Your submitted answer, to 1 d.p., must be 17.1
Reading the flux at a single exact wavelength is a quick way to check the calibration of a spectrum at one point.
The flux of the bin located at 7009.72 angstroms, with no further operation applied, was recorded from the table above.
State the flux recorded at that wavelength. 8.91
